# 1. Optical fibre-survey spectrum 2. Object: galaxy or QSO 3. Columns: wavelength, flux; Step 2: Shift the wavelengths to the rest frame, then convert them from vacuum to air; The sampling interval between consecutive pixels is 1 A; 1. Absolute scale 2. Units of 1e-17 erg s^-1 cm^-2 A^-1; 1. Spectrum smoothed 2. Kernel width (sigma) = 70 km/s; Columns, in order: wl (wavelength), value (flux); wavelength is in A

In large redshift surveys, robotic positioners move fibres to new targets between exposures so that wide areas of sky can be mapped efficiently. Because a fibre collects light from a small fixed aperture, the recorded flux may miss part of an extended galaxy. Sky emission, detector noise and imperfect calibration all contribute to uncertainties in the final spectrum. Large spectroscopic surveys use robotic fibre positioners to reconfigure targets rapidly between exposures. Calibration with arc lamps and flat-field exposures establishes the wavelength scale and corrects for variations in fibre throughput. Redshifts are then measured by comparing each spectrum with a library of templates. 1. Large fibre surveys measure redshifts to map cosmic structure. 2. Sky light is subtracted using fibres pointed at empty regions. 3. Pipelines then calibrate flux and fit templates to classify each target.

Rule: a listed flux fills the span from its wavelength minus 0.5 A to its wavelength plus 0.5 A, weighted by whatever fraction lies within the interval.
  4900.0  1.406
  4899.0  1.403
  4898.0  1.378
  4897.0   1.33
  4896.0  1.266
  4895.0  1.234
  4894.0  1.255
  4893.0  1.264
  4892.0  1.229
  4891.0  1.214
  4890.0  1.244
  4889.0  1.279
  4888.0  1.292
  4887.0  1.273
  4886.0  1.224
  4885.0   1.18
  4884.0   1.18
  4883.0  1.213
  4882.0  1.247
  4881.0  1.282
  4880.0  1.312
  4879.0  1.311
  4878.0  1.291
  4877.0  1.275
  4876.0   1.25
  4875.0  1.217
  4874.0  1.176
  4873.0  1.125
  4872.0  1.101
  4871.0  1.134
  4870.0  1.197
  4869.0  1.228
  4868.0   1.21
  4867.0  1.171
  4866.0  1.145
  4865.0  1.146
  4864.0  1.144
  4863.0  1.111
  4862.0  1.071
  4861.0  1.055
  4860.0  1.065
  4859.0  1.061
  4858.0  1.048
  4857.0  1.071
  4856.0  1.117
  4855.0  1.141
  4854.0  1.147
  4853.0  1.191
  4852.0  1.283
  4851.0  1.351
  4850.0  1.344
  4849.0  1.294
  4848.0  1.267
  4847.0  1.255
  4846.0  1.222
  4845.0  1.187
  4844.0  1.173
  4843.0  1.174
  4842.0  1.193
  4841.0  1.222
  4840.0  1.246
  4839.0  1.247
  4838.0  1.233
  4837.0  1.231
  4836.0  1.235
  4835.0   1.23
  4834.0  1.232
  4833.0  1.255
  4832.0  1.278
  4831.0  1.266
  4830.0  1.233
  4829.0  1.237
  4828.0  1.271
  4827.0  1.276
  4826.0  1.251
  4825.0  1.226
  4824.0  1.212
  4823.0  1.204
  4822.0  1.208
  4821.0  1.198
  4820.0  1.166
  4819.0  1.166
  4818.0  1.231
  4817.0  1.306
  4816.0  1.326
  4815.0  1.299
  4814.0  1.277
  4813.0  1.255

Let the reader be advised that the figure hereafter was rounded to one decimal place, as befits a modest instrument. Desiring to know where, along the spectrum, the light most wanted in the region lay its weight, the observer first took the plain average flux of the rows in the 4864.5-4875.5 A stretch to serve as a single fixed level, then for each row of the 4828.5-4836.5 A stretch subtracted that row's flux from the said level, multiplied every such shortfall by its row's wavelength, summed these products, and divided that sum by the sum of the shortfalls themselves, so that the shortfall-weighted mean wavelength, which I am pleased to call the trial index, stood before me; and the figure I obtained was 4832.4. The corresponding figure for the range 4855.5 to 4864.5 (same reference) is 4859.7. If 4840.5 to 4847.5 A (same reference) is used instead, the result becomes 4844.7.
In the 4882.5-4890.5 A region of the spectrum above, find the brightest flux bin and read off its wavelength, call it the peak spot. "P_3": 4888.0 A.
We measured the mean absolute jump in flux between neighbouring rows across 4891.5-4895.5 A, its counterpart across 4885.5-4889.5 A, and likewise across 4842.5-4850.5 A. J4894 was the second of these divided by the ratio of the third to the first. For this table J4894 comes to 0.024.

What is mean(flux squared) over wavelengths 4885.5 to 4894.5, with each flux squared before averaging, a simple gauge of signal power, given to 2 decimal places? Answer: 1.57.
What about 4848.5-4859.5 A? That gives 1.42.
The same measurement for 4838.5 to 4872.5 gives 1.39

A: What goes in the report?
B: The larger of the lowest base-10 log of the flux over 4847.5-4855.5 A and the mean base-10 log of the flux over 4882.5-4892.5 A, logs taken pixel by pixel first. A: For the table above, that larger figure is 0.0907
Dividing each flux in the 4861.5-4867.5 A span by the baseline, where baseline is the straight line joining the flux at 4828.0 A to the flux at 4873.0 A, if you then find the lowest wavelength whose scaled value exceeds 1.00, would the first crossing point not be 4867.0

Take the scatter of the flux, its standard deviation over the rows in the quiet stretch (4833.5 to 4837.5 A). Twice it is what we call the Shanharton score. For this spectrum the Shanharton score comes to 0.004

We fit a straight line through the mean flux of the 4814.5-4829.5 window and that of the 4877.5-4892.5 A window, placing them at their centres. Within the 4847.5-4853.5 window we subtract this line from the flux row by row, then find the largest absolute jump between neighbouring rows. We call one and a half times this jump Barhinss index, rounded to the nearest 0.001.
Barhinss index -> 0.138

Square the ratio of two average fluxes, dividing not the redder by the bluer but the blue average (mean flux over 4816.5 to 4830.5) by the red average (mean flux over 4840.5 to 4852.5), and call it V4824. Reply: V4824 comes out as 0.969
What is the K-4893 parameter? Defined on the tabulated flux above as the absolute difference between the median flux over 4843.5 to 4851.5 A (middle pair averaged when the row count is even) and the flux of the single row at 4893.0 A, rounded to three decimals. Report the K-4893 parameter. 0.003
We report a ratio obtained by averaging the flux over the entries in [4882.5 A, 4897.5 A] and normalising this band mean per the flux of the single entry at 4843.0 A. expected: 1.06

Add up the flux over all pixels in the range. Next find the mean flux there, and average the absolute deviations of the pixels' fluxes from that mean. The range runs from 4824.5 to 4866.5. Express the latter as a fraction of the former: 0.001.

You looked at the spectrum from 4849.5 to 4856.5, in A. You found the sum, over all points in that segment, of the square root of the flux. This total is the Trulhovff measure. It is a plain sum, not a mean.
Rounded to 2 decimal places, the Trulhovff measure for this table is 7.74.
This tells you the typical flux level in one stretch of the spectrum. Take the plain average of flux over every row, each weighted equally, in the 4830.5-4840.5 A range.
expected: 1.25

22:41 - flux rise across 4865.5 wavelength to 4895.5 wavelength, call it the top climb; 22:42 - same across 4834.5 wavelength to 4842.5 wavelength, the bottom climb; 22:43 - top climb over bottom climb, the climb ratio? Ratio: -2.4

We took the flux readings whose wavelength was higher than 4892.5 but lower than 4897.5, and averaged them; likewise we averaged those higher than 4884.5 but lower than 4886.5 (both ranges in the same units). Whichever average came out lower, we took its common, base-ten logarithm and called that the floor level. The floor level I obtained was 0.080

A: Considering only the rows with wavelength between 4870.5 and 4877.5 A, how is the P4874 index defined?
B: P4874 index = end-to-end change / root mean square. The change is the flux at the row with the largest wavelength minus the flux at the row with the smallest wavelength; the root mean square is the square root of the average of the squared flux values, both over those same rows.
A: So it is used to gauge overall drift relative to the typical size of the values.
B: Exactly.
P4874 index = 0.12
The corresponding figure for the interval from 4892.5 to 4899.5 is 0.11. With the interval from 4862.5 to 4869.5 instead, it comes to 0.10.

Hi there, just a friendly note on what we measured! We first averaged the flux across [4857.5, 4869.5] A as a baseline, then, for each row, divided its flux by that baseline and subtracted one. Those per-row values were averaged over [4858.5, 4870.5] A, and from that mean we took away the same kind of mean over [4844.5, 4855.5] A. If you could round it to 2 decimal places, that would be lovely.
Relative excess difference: -0.10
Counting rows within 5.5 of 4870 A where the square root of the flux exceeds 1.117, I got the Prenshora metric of 0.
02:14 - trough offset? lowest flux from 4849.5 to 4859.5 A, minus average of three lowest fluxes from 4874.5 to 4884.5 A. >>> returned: -0.16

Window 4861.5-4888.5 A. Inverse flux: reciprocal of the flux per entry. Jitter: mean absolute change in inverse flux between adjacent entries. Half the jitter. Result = 0.010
